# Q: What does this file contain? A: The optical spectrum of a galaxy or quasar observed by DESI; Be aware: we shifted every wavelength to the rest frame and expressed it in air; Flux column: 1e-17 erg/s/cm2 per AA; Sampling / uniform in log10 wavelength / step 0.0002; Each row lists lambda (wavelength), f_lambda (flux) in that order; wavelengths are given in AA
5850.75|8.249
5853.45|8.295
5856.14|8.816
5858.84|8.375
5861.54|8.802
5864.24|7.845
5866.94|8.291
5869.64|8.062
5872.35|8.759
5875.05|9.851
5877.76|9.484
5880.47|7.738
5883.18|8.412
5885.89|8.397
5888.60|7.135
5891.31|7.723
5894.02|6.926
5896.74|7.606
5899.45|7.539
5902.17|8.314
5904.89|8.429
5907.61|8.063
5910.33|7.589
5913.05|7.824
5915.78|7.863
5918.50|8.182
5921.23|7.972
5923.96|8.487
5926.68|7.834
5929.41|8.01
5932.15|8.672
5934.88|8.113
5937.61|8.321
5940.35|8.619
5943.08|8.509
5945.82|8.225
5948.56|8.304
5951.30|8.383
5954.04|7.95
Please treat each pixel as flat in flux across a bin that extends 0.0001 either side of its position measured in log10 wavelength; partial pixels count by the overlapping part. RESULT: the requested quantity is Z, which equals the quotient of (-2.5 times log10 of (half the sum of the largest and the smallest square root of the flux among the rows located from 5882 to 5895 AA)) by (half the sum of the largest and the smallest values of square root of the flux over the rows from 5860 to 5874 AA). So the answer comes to -0.383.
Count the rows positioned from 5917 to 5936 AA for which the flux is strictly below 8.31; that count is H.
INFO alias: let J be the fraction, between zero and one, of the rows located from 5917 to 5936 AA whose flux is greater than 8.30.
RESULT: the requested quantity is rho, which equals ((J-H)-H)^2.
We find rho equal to 94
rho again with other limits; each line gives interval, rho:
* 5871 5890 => 11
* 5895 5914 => 94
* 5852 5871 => 57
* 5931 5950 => 28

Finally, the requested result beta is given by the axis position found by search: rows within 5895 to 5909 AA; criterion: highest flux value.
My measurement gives 5904.89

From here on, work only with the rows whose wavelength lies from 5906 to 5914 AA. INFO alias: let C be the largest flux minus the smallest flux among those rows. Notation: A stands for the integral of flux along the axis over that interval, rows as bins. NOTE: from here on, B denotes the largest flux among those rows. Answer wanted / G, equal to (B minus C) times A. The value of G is 476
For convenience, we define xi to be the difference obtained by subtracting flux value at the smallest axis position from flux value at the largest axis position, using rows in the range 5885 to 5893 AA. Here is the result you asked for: -0.7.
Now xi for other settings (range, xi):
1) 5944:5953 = 0.2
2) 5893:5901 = 0.6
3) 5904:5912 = -0.8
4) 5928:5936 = 0.1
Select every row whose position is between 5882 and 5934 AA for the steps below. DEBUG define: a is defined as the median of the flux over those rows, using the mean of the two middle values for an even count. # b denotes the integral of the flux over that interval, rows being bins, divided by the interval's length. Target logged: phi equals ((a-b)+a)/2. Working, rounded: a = 7.97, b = 7.95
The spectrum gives 4.00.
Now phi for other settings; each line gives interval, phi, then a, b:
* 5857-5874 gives 4.14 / 8.33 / 8.39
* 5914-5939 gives 4.04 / 8.11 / 8.15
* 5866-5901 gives 3.99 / 8.06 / 8.15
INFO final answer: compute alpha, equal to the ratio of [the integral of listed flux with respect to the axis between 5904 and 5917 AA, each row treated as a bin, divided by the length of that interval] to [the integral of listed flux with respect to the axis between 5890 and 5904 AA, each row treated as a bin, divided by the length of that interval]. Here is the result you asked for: 1.037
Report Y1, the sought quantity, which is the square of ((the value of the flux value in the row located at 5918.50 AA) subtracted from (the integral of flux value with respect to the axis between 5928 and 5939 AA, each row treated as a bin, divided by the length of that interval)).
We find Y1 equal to 0.01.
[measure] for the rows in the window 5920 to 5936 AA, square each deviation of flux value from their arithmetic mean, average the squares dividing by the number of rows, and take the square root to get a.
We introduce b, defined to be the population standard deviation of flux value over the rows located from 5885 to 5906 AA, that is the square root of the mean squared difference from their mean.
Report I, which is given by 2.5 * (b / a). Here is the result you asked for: 4.5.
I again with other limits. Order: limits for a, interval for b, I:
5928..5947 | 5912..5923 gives 1.5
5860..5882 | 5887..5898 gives 1.1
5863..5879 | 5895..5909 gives 1.2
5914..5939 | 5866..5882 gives 7.0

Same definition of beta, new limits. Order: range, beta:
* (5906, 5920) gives 5918.50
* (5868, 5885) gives 5875.05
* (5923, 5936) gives 5932.15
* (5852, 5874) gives 5856.14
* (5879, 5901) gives 5883.18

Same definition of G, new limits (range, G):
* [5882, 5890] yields 455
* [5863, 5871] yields 506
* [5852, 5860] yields 564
